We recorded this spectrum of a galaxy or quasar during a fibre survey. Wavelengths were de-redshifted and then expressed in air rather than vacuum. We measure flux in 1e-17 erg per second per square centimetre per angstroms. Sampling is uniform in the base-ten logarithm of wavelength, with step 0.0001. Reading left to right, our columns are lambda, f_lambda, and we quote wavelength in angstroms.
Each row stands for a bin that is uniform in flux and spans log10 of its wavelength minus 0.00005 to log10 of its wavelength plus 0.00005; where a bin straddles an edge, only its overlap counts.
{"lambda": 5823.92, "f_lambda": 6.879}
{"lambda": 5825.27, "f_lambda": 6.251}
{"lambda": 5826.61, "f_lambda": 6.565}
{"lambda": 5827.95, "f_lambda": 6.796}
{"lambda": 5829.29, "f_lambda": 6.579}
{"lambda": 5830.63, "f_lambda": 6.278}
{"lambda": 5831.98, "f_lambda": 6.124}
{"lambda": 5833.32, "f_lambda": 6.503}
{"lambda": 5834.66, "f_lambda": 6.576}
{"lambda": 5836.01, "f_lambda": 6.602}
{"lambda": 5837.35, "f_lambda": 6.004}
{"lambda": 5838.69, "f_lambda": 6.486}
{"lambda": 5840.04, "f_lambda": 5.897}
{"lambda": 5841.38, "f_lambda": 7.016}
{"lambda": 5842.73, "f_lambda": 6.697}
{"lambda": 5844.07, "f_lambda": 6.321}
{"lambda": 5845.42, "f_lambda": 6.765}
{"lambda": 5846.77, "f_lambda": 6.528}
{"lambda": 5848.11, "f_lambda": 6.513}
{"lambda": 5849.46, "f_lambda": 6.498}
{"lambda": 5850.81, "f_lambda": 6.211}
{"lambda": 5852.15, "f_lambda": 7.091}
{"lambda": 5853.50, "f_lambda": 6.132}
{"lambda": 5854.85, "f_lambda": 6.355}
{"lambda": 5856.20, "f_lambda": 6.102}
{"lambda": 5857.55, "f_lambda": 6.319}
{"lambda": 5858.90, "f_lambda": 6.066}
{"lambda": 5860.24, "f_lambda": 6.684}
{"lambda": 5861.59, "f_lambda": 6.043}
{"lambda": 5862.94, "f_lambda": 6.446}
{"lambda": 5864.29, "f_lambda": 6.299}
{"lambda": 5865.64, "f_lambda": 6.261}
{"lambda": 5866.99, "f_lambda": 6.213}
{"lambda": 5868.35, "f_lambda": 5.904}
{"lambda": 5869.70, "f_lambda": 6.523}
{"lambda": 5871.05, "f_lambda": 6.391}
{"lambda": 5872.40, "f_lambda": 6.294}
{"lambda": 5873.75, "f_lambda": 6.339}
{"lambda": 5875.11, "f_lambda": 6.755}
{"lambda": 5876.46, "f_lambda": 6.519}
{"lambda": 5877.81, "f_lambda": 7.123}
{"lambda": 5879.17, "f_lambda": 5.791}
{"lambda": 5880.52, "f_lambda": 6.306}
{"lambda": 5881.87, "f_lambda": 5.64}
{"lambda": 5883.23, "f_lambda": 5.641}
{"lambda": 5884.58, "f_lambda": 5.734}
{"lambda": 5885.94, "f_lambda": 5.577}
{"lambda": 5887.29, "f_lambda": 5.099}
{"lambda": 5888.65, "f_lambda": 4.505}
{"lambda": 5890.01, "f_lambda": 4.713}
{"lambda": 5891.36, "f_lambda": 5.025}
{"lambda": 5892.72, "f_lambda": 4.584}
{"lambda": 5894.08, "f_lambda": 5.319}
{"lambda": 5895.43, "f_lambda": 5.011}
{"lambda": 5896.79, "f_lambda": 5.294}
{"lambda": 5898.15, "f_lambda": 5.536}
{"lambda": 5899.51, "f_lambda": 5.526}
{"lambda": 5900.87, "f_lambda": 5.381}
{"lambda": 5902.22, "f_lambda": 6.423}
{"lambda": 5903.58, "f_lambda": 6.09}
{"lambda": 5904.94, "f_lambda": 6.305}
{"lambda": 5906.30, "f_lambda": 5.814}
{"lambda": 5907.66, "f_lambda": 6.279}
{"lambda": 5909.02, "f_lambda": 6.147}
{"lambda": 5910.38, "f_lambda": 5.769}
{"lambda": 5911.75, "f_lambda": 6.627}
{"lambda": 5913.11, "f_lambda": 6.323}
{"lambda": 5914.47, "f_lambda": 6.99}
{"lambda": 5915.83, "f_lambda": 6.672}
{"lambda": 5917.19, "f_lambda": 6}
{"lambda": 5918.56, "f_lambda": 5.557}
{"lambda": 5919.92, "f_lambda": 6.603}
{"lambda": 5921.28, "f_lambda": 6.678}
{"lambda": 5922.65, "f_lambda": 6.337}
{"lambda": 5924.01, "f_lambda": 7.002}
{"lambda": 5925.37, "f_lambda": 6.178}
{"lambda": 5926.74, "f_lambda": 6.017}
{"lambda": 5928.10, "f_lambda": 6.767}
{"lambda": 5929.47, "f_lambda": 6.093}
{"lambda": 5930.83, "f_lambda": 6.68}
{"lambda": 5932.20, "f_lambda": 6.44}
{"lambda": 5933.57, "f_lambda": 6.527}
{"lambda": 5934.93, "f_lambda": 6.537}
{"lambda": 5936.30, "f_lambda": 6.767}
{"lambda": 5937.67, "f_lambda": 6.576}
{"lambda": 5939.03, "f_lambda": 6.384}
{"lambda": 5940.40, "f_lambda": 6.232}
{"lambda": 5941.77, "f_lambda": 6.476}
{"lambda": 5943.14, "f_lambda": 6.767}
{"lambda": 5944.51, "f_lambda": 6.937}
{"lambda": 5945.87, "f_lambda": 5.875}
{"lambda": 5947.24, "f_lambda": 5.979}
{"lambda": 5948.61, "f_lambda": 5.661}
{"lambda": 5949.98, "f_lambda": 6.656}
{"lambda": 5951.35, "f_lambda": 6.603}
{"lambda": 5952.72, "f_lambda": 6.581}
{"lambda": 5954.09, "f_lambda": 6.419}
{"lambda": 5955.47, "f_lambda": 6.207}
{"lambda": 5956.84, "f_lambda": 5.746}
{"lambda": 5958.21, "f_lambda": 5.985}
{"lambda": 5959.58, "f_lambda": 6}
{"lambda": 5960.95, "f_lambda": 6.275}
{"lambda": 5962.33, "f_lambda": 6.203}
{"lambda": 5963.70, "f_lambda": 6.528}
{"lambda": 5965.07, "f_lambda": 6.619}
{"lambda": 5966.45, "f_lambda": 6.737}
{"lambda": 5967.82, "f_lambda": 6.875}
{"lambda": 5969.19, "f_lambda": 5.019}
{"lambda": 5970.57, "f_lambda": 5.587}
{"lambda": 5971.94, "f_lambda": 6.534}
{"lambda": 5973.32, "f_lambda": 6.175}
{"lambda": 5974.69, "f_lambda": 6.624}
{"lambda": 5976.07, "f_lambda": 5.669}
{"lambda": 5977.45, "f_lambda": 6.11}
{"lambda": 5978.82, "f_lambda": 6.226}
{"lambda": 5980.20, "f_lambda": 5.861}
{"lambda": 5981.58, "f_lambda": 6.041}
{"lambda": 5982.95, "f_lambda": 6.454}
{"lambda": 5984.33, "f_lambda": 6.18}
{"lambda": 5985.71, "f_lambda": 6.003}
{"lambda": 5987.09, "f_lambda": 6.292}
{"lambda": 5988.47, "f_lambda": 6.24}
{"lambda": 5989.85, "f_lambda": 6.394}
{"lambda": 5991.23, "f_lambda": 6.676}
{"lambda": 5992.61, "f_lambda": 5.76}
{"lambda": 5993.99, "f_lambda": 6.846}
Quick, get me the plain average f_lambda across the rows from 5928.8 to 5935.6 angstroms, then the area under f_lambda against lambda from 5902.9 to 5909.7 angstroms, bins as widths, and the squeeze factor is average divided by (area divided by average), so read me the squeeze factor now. 1.00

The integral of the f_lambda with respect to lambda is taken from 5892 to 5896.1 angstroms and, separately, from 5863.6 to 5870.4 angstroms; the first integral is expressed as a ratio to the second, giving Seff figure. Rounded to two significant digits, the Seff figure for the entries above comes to 0.48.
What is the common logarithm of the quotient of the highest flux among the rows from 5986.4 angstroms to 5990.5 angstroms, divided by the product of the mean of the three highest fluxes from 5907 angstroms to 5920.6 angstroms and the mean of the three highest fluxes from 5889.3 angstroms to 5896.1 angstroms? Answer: -0.733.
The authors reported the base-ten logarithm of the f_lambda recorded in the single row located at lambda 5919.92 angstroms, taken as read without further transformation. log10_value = 0.820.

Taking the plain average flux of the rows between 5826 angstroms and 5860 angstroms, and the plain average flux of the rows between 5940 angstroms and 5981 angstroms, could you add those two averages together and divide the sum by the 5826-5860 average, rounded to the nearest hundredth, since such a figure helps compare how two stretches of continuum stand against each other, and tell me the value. 1.97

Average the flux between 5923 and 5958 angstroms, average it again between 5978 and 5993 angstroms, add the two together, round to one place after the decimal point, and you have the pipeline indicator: 12.6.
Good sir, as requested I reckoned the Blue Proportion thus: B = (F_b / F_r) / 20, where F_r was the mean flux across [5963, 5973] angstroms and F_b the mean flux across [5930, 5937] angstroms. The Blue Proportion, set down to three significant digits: 0.0525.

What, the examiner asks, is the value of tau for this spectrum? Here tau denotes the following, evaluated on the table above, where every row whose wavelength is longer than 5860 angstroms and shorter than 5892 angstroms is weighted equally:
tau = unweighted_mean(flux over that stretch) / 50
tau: 0.120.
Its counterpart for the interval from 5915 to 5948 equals 0.128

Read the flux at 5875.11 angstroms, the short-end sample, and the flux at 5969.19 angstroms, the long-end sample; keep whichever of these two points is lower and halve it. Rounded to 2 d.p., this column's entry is 2.51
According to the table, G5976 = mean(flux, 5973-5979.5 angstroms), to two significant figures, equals 6.2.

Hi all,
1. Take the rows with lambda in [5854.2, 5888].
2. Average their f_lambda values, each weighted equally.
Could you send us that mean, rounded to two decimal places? 6.18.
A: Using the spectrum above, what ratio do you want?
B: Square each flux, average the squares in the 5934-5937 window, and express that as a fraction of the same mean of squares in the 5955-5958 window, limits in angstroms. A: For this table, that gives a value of 1.24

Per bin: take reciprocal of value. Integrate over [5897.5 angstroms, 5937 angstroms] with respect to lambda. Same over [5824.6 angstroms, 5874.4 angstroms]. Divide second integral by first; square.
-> 1.5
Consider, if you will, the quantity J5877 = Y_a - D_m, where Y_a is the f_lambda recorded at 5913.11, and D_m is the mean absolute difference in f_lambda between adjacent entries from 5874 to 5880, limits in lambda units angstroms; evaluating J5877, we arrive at 5.6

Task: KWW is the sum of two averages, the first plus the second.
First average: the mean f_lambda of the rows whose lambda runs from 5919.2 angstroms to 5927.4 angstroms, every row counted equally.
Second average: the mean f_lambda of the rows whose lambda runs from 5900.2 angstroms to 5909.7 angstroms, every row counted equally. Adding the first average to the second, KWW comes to 12.5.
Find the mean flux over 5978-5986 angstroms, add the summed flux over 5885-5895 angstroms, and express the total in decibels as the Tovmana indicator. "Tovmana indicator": 16.1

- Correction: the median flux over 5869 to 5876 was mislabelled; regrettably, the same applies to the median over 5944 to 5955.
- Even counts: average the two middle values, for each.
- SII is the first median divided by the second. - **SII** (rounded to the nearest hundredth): 0.98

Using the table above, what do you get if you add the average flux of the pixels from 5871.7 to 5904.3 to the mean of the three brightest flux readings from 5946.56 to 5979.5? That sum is 12.43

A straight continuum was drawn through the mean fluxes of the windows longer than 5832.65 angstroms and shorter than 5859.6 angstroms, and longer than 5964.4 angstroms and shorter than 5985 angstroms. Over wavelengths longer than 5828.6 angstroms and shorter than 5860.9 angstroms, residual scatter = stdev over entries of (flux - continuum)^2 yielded 0.12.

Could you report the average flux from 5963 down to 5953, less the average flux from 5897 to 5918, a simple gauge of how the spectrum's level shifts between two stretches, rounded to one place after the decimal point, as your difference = 0.0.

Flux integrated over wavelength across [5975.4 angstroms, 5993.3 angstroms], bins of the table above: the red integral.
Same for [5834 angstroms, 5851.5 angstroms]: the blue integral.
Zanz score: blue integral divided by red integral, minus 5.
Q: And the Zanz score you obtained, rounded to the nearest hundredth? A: -3.97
